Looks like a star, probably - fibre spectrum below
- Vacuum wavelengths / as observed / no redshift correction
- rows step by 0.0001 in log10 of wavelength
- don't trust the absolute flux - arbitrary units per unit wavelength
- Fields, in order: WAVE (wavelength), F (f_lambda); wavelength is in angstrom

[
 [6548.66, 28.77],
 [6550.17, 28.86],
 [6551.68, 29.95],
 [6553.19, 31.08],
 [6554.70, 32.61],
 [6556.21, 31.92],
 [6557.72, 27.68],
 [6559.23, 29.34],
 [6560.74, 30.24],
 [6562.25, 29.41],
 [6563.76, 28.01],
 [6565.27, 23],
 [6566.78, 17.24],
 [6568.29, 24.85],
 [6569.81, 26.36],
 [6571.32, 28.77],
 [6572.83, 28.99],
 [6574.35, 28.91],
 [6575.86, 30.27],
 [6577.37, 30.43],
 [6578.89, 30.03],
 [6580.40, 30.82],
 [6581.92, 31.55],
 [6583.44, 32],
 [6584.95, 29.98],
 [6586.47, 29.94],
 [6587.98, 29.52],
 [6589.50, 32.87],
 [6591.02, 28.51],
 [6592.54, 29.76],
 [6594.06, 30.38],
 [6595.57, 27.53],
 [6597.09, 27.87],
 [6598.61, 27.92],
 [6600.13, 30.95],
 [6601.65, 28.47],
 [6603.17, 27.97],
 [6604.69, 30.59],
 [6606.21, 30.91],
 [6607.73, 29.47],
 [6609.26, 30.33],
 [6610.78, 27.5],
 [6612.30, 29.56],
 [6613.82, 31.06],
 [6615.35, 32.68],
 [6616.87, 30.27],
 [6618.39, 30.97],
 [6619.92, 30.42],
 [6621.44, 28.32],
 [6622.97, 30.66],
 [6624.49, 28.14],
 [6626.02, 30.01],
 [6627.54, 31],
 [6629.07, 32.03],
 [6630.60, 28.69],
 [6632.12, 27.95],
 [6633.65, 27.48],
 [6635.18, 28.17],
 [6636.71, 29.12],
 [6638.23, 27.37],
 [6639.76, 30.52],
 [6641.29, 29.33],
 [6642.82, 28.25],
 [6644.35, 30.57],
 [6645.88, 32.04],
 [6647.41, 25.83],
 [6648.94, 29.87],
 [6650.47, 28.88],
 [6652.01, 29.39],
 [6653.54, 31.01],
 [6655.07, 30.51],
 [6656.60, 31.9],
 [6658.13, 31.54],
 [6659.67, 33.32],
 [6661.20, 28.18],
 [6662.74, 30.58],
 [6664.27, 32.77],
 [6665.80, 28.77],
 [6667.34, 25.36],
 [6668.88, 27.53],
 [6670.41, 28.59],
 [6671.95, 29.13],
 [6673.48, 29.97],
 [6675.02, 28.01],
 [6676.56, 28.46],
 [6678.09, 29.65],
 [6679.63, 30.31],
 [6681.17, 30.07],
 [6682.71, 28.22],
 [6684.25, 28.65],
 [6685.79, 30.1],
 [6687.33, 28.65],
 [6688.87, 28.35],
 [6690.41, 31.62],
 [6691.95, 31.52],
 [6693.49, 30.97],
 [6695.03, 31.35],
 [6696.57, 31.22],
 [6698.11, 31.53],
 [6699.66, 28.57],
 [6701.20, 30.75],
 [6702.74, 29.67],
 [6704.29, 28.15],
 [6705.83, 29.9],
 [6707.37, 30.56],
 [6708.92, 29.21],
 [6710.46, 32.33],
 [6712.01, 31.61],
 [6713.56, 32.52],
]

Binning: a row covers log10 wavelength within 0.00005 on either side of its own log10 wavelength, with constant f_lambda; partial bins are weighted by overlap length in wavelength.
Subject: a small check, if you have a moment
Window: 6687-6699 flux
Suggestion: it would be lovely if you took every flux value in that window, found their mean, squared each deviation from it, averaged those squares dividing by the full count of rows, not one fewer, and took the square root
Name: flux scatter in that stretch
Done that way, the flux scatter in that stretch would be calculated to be 1.26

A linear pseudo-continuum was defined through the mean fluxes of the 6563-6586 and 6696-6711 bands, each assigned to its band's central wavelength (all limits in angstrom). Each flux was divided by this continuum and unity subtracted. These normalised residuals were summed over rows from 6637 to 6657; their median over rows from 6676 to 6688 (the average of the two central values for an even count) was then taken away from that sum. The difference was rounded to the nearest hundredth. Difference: 0.19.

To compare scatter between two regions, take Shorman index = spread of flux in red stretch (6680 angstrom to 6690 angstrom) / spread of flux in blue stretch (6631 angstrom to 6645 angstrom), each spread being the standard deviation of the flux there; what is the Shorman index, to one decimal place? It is 0.7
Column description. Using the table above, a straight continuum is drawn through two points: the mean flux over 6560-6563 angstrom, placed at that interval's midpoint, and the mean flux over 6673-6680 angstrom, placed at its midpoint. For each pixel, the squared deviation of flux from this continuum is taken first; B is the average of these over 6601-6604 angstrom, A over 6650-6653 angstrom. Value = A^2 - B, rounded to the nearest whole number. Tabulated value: -2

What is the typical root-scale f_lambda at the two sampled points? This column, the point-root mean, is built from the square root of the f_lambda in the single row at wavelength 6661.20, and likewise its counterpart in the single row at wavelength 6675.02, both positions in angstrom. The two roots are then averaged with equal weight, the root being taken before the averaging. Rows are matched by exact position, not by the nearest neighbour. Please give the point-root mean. 5.30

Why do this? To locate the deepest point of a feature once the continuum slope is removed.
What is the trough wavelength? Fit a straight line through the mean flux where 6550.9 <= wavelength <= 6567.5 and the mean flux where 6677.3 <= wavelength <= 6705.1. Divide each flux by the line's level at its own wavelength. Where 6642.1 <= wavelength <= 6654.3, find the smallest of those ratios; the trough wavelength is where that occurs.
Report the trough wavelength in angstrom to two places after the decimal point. 6647.41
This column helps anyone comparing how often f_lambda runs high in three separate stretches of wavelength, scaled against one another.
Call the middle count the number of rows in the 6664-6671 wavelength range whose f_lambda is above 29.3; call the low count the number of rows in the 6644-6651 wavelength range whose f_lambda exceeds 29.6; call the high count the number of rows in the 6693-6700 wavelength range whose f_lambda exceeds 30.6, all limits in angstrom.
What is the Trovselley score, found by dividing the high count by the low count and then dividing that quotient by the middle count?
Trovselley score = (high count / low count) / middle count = 1.3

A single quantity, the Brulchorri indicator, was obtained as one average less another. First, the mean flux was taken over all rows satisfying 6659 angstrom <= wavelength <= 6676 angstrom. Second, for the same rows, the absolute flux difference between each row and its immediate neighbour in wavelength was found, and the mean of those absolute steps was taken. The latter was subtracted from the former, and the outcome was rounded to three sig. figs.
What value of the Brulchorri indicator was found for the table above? 26.9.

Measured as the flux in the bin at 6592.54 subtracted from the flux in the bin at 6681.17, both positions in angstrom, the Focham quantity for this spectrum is 0.3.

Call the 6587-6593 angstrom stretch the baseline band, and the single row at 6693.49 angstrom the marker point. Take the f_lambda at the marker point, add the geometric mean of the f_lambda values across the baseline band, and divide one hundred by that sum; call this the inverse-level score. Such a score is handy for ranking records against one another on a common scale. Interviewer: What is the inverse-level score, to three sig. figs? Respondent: 1.64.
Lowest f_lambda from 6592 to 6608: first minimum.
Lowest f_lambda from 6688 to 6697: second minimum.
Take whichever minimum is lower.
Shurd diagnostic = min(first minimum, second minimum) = 27.5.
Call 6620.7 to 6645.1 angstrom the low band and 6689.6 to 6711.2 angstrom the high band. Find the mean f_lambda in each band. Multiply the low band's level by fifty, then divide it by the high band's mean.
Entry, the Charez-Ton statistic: 47.9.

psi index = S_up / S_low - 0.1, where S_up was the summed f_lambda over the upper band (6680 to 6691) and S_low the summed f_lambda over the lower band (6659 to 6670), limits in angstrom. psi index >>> 0.90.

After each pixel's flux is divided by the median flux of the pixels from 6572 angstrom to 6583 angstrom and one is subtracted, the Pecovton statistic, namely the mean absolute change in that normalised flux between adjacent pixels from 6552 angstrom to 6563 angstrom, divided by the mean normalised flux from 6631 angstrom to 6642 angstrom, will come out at -1.0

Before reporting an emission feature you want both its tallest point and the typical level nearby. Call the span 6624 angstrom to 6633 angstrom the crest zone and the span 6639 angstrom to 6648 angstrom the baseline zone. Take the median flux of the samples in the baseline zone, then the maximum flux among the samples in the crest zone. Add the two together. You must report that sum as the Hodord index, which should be 62.0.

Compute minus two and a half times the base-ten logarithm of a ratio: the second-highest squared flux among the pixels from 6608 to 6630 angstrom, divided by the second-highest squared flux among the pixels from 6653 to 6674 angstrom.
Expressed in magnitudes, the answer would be 0.050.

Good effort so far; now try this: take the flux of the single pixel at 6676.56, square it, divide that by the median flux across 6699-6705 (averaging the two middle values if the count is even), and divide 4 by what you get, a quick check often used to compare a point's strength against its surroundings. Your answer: 0.144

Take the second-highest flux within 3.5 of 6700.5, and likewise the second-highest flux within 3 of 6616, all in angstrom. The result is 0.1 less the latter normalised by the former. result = -0.910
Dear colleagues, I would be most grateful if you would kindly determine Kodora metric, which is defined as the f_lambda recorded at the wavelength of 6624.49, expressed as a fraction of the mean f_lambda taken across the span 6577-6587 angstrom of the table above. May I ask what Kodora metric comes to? 0.92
